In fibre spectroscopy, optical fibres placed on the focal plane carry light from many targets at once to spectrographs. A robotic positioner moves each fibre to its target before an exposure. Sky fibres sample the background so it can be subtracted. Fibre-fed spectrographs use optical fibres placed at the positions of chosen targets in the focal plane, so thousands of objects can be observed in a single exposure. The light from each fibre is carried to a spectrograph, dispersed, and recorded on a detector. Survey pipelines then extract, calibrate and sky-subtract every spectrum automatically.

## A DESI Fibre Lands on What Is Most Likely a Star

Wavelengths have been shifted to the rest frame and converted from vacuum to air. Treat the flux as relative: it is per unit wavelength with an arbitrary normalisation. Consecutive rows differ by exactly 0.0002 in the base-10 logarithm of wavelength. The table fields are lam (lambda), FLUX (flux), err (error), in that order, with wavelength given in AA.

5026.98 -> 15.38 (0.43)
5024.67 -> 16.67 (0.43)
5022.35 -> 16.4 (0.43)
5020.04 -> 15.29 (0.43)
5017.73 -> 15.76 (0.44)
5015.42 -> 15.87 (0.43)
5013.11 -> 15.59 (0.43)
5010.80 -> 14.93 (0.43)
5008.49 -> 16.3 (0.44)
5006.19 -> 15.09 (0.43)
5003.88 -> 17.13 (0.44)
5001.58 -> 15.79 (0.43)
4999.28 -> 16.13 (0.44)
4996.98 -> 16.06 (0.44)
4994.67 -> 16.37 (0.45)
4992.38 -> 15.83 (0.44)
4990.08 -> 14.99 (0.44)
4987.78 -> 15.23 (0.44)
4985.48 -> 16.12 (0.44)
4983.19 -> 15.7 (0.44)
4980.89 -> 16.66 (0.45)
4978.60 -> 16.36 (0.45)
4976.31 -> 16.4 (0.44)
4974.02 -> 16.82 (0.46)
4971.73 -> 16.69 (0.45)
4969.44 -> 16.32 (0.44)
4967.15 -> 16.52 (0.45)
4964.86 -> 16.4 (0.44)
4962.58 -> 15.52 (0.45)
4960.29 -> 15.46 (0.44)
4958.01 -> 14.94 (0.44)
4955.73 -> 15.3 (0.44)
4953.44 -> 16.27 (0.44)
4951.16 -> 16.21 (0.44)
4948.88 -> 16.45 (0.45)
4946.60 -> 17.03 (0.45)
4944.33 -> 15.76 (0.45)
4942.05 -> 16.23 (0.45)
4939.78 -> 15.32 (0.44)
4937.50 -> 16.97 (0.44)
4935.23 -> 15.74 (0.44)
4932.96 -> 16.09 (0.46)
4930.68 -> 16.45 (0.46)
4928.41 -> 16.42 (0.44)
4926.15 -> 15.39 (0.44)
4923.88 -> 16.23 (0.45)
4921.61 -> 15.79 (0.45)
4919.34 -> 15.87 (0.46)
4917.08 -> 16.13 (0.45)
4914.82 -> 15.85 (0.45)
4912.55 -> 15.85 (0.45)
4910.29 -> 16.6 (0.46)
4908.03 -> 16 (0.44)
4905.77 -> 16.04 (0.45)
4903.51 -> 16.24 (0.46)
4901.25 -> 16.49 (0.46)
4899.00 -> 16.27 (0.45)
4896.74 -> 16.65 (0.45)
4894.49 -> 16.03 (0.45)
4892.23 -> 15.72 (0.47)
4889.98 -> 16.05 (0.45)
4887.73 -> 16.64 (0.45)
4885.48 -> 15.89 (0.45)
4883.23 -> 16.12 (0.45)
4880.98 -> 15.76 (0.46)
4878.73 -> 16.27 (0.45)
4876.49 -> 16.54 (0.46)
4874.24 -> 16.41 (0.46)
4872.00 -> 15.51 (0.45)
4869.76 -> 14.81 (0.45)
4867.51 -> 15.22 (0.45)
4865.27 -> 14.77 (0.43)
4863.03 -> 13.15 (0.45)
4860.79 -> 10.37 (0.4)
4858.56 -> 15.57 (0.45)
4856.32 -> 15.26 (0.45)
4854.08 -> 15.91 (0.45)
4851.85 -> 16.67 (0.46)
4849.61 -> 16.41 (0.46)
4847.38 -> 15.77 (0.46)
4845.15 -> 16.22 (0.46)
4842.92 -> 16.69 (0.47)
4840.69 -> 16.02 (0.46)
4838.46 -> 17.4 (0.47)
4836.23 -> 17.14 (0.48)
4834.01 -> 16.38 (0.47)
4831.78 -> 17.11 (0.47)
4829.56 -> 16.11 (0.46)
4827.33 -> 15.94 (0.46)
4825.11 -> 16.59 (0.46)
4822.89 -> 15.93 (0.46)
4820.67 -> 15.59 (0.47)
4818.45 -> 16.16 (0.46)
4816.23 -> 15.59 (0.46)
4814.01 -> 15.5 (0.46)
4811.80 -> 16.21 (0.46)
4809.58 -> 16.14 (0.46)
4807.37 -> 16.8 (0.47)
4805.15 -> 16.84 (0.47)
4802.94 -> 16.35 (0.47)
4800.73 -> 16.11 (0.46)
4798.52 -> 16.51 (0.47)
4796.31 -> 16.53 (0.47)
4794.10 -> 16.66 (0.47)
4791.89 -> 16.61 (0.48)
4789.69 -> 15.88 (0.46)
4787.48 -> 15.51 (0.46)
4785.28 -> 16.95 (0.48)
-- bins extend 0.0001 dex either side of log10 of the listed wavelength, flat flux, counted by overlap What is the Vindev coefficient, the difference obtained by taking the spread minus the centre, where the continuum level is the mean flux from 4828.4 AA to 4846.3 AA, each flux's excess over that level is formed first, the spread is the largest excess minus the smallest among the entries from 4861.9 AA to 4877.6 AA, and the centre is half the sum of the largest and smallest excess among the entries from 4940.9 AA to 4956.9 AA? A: 3.9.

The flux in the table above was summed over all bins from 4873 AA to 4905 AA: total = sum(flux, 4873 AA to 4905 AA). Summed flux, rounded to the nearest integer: 227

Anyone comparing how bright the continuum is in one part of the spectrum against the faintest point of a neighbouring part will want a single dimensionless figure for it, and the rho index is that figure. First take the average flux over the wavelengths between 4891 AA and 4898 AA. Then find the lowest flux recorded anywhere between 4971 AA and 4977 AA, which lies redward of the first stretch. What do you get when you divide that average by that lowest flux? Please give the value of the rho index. 0.98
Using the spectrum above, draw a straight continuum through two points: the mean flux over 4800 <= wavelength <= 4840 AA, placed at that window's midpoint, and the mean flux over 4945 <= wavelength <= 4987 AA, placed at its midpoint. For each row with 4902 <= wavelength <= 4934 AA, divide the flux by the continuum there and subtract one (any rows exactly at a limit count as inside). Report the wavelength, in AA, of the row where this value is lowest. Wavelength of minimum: 4926.15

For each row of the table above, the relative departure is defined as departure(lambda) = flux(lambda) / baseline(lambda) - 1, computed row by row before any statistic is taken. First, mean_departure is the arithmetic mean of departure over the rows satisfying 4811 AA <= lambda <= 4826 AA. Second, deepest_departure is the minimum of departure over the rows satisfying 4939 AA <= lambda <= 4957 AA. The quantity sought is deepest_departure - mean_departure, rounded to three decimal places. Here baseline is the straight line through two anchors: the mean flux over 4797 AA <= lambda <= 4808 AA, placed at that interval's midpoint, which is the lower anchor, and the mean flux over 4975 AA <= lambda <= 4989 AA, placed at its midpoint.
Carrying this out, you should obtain -0.020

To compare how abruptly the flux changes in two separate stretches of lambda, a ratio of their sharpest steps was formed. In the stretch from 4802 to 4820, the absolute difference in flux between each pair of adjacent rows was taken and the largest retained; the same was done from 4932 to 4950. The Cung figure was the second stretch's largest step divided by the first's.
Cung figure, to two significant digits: 2.3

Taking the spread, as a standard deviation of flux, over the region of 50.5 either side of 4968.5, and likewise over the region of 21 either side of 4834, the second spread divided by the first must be 1.0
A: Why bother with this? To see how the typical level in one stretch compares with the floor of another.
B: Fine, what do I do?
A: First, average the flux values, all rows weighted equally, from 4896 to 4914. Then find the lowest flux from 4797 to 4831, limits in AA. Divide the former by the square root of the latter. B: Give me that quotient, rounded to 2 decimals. 4.13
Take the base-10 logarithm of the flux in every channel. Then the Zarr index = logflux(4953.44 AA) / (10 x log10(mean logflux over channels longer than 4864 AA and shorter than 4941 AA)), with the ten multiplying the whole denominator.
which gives 1.50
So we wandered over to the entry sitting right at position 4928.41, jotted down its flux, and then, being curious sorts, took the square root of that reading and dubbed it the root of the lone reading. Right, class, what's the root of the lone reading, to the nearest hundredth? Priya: 4.05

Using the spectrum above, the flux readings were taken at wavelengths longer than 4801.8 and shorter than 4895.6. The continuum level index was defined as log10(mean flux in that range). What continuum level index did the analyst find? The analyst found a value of 1.20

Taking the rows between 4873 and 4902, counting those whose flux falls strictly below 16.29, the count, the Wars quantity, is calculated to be 8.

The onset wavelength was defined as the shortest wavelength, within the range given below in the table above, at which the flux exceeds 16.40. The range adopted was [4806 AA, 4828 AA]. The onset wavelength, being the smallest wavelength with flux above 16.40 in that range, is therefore 4807.37 AA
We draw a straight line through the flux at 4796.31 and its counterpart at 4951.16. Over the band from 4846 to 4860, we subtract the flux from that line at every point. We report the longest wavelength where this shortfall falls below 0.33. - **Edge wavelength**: 4851.85 AA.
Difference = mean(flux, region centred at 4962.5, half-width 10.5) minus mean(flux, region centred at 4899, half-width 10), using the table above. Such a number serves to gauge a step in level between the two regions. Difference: -0.23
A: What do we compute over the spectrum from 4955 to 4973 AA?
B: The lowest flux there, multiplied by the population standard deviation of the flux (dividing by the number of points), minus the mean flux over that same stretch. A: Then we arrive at -6.7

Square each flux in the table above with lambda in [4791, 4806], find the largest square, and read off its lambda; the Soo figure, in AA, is 4805.15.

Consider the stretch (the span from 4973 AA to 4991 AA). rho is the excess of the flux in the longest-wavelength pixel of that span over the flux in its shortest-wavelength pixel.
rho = -1.8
